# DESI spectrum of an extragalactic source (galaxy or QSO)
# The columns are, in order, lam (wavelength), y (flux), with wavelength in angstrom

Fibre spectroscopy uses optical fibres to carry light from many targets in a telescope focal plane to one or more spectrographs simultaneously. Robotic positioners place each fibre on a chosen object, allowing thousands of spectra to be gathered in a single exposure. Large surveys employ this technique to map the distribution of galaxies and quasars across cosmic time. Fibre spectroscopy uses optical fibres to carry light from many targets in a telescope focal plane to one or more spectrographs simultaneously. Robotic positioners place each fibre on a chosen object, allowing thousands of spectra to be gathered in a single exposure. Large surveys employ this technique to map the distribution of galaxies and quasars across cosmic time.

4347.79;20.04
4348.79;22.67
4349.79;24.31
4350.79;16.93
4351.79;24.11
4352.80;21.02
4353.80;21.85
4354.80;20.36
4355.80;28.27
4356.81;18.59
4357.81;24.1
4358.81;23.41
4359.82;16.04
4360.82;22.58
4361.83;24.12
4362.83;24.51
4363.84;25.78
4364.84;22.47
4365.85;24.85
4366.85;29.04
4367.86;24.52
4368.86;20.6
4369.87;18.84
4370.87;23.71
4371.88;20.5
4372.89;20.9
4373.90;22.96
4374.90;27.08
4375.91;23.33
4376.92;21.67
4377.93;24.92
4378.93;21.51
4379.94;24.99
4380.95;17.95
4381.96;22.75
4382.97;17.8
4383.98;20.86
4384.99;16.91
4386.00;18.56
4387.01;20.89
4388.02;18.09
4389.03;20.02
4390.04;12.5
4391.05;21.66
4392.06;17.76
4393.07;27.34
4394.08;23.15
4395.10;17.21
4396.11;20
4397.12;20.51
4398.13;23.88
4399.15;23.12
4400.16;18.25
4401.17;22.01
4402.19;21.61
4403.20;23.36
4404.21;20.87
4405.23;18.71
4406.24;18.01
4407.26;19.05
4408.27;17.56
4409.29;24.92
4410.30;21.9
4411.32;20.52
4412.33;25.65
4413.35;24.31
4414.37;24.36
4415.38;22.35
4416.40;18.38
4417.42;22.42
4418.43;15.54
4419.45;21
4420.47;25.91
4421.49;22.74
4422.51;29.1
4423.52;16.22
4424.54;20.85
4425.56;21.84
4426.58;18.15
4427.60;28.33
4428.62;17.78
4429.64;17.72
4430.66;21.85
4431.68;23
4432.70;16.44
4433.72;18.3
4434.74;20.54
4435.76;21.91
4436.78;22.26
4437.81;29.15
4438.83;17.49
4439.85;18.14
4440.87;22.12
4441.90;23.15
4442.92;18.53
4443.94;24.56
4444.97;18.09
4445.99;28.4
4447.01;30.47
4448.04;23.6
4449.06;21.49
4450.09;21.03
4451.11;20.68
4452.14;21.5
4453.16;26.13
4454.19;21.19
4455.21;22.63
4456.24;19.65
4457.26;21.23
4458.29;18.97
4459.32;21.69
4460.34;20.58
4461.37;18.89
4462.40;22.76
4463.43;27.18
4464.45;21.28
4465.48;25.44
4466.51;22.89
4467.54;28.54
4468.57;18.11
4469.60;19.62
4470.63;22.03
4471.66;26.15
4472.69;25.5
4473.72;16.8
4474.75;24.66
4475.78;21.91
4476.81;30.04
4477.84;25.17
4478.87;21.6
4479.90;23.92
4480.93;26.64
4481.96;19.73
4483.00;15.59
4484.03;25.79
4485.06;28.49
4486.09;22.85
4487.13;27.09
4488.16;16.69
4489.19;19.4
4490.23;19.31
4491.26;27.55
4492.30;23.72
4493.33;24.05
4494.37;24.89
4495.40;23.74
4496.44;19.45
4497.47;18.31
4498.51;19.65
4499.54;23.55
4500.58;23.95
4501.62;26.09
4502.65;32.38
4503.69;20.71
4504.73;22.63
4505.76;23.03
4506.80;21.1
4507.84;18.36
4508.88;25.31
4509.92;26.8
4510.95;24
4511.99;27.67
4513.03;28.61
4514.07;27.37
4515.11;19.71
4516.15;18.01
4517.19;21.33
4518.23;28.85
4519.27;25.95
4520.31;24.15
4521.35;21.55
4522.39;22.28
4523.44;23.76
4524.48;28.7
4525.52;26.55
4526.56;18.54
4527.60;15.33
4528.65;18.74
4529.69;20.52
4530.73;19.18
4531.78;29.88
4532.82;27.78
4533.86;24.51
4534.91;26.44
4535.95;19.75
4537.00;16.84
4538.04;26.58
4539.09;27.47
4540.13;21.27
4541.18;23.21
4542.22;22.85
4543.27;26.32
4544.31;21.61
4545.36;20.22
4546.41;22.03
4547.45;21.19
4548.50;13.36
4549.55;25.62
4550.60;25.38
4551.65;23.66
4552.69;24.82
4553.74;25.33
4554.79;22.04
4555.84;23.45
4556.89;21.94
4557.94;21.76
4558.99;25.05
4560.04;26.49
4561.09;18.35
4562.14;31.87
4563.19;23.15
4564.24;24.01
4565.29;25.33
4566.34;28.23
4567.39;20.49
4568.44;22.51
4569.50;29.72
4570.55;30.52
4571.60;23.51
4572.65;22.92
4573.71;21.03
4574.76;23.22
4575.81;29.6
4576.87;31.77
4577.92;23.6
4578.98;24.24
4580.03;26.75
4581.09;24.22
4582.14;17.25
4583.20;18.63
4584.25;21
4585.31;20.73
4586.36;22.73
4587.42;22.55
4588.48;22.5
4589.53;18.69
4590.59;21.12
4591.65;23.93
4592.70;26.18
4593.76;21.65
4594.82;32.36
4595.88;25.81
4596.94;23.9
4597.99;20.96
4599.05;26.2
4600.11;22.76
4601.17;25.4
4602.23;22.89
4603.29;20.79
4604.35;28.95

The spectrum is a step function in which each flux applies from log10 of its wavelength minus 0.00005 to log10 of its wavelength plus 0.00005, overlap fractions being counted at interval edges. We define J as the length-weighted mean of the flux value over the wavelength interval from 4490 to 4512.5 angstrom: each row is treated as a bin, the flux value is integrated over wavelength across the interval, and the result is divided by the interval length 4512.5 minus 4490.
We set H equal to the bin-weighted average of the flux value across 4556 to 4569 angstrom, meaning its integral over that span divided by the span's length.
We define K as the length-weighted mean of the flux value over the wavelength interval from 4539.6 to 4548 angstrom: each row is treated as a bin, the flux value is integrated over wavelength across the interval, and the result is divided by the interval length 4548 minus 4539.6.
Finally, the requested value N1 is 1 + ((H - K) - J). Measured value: -20.8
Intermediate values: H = 24.1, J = 23.5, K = 22.3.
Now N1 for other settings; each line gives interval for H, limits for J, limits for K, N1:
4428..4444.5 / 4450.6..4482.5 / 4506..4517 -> -24.4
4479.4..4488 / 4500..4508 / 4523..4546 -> -22.3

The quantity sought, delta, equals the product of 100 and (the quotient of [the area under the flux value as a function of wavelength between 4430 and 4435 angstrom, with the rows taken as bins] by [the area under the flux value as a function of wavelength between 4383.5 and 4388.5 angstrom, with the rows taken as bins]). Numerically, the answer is 105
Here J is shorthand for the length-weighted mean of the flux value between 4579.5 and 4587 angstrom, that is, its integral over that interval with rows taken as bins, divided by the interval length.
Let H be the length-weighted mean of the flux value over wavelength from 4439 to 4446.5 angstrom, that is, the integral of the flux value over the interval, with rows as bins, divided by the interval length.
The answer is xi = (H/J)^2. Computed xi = 1.00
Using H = 21.7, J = 21.6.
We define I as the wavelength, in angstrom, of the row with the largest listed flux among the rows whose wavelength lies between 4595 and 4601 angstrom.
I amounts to 4599.05 angstrom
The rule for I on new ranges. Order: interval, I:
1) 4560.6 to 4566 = 4562.14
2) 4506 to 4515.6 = 4513.03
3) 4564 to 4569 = 4566.34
